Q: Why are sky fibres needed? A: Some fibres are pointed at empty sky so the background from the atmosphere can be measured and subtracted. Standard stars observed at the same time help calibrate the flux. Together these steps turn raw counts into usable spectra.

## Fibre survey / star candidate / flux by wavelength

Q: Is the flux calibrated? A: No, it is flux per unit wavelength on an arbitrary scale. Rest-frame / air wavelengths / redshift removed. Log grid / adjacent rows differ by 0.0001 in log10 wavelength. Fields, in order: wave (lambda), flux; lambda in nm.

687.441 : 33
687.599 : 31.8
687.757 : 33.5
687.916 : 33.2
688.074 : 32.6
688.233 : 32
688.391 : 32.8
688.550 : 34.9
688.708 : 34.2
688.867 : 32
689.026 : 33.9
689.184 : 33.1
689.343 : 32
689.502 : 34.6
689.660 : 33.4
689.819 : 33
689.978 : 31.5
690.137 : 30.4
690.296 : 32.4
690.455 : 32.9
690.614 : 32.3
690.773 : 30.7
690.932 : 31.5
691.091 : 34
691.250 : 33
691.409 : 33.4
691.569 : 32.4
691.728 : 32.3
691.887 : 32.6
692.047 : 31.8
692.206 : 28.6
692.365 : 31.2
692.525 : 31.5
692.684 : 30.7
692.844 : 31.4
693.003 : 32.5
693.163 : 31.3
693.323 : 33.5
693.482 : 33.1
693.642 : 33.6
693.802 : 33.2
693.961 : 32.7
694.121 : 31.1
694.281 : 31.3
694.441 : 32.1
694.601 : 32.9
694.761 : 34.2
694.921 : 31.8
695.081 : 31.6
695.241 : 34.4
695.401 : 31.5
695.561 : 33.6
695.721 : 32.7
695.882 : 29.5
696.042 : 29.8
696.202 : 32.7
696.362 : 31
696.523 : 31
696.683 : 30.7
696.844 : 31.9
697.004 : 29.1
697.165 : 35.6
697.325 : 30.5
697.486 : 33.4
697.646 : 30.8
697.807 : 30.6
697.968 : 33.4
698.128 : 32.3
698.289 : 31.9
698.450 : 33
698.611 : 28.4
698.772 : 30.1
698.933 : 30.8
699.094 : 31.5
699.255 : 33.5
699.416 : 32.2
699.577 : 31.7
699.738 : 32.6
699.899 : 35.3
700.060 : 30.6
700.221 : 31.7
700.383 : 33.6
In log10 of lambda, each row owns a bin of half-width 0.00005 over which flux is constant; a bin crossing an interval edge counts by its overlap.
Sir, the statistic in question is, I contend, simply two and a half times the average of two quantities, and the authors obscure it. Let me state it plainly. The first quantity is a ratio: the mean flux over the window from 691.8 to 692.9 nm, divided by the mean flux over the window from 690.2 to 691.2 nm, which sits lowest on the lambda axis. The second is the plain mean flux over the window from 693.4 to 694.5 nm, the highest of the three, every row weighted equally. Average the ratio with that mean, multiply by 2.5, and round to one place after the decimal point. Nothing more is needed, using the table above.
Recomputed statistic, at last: 41.8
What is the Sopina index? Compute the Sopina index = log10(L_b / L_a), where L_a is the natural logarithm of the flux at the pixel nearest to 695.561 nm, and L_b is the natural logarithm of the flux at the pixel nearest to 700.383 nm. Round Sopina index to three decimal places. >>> 0.000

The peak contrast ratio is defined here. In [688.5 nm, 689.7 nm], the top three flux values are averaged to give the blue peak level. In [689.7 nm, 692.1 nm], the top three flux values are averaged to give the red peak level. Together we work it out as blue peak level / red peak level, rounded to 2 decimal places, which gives 1.03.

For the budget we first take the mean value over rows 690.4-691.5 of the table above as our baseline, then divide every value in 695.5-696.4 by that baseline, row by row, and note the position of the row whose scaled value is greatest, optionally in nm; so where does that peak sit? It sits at 695.561 nm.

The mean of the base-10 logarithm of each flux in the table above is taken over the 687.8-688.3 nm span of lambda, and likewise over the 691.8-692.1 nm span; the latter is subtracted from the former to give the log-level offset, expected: 0.005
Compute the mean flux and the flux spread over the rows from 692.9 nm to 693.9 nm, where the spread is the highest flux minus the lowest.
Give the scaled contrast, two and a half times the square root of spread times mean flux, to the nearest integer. 22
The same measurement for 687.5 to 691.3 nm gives 30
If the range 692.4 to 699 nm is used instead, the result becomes 38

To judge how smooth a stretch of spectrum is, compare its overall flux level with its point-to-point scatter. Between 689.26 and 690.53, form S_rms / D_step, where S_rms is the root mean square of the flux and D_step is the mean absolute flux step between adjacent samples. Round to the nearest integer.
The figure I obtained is 24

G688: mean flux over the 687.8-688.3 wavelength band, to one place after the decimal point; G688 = 32.6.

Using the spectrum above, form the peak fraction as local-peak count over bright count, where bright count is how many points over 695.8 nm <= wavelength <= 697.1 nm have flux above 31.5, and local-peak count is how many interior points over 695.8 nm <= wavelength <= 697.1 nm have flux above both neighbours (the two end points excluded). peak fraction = 1.0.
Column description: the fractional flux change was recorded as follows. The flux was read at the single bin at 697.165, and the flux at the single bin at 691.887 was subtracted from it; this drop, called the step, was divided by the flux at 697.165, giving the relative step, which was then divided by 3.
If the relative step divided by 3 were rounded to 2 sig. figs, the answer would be 0.028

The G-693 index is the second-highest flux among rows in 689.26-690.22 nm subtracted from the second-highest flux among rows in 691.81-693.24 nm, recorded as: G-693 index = -0.9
